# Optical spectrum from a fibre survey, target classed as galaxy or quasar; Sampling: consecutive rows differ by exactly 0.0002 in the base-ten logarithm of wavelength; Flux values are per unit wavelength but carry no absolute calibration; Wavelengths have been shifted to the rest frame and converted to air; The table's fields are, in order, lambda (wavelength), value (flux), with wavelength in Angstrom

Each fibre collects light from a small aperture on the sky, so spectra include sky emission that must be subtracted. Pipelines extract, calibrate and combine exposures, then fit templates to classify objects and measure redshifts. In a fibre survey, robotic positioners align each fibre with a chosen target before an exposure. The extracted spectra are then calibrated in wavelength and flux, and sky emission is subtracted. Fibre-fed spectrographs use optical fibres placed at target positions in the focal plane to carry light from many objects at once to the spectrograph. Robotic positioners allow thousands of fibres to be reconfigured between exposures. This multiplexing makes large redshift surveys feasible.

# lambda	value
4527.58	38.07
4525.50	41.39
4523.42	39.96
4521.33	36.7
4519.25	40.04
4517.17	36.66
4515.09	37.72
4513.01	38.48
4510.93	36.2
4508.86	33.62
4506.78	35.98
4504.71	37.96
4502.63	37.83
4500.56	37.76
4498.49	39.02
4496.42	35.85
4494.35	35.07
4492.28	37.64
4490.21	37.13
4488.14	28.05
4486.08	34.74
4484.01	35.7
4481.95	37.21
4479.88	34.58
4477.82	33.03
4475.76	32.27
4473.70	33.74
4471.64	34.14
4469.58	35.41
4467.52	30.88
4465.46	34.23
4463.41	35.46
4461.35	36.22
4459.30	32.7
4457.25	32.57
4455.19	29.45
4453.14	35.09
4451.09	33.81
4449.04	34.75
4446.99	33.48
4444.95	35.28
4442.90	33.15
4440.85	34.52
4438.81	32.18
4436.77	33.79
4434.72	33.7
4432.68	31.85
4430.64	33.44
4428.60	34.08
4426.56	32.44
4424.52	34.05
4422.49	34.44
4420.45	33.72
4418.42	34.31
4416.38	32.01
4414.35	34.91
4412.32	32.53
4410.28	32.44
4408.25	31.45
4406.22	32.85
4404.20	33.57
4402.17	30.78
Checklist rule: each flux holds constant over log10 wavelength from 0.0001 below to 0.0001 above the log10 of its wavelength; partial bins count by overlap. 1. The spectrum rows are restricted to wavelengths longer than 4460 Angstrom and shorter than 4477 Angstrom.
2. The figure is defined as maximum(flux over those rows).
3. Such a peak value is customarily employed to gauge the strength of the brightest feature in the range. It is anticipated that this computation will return 36.22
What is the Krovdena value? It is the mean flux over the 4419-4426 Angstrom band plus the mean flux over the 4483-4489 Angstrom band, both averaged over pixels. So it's 67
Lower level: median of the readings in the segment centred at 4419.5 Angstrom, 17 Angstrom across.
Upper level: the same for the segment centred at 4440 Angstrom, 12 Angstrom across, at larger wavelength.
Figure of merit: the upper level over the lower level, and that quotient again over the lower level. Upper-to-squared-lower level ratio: 0.0294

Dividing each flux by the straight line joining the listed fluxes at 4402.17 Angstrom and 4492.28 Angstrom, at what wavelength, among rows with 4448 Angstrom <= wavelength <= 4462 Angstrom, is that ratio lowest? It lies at 4455.19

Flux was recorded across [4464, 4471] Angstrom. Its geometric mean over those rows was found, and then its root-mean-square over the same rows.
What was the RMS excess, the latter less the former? 0.11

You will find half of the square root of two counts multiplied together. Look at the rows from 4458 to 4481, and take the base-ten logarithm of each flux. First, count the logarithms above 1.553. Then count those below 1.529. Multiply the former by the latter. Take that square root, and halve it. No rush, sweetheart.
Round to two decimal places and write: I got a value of 1.12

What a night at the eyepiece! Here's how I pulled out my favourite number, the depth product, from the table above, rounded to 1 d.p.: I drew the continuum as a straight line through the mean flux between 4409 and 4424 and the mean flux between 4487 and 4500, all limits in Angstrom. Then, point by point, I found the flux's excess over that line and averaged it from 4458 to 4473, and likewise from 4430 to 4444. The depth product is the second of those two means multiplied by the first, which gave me 0.5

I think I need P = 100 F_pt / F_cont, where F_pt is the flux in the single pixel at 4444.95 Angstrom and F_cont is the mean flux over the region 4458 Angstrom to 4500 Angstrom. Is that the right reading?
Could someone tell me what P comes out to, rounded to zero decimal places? 102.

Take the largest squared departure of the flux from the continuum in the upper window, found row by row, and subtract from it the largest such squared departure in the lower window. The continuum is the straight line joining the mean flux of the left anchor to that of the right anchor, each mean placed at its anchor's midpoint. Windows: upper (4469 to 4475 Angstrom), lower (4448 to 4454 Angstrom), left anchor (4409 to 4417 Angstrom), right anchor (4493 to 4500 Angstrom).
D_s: 3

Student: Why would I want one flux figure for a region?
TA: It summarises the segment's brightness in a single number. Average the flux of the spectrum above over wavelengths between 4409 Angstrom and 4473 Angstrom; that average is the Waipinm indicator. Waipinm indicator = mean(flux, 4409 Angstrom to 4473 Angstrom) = 33.6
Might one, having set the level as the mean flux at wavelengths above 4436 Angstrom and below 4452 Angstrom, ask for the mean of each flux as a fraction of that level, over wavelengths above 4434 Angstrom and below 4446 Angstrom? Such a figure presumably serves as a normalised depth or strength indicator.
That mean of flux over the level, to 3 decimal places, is 0.997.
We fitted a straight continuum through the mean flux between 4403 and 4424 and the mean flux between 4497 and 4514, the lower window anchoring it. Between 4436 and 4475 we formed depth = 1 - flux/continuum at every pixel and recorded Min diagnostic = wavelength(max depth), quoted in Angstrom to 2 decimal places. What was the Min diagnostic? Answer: 4455.19 Angstrom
